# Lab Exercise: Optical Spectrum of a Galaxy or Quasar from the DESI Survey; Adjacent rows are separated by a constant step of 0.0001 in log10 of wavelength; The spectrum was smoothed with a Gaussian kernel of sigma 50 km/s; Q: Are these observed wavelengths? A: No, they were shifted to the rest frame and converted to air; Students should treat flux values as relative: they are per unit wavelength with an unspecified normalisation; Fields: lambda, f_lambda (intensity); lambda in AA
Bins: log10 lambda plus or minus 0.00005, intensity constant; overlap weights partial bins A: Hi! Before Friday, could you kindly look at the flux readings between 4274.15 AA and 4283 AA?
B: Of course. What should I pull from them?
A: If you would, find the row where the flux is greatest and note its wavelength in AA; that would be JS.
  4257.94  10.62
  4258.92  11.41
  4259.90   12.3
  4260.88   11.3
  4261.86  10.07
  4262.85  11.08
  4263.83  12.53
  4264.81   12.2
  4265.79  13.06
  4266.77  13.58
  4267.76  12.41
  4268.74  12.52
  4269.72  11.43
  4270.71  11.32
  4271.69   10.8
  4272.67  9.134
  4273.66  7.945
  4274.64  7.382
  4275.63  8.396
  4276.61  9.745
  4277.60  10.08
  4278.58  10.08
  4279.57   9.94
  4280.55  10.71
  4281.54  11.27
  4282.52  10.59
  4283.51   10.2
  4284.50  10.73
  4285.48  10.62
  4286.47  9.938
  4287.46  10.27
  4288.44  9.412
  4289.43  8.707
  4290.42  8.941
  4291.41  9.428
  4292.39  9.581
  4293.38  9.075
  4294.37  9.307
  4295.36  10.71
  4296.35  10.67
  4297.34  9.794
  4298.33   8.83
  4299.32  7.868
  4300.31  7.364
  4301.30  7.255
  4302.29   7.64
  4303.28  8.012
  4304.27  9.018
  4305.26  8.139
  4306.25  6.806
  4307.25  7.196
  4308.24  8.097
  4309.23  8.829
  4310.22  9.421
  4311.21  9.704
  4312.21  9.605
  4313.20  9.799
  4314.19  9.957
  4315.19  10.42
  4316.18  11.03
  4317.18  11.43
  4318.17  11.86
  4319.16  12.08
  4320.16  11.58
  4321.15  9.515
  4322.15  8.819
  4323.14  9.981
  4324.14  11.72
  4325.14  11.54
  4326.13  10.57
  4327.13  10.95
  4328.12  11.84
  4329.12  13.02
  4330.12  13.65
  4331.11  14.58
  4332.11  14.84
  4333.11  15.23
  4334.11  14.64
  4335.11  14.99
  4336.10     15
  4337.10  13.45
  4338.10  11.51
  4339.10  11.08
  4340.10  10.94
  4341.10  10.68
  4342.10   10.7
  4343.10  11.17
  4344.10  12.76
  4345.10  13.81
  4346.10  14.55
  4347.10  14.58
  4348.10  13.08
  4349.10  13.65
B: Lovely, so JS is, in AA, 4281.54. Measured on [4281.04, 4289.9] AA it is 4281.54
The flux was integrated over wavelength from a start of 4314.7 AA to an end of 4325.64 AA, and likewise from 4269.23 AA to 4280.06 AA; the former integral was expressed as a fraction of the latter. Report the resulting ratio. 1.1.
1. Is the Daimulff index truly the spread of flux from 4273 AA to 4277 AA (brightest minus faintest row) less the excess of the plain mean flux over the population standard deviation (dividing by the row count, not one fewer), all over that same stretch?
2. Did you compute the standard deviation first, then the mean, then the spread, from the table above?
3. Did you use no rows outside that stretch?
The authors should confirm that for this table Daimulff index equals -5.1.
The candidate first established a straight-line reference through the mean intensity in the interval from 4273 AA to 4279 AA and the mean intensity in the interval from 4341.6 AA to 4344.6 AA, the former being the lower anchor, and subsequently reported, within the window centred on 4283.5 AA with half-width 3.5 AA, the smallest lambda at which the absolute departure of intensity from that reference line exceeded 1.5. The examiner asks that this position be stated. 4280.55 AA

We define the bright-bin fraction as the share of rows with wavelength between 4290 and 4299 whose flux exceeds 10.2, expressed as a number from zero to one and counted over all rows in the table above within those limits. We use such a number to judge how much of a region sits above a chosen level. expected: 0.2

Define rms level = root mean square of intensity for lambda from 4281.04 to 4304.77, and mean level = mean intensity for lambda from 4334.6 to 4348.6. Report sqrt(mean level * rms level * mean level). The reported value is 39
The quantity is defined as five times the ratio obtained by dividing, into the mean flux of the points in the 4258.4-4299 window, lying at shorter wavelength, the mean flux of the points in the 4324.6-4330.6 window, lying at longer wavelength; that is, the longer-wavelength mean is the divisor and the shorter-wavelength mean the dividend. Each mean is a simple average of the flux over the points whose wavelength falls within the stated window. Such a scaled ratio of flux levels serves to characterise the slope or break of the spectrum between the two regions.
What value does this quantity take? 4.4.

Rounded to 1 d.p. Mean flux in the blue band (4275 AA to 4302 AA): 9.6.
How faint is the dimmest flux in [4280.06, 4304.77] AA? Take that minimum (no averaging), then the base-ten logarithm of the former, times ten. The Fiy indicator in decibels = 8.6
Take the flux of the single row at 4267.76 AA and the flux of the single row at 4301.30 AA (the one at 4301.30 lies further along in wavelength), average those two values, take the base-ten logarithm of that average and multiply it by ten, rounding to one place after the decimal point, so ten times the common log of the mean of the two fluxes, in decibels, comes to 9.9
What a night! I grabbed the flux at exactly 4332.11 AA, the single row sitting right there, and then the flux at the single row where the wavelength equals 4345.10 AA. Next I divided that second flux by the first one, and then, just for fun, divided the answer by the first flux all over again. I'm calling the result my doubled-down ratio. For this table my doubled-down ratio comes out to 0.063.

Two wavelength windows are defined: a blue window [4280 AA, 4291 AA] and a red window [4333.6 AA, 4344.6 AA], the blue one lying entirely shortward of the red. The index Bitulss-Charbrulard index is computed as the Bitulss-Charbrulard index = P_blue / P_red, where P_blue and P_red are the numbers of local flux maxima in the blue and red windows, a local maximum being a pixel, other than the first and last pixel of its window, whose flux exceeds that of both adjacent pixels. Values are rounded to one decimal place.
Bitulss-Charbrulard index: 3.0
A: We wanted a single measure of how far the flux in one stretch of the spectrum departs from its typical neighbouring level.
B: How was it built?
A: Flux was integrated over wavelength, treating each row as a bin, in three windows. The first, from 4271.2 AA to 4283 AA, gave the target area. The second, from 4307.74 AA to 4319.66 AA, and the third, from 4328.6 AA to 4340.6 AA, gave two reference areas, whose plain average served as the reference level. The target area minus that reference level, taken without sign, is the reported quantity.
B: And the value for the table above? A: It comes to 28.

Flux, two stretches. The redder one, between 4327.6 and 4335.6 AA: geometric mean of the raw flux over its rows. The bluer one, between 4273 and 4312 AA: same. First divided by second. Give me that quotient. 1.55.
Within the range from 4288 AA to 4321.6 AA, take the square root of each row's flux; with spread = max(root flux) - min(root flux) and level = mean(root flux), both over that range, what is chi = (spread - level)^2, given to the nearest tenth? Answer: 4.7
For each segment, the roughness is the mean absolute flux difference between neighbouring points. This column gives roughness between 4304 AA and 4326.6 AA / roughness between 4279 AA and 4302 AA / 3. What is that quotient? 0.414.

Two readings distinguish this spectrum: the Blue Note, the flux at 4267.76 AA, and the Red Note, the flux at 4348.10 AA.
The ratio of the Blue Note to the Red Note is 0.9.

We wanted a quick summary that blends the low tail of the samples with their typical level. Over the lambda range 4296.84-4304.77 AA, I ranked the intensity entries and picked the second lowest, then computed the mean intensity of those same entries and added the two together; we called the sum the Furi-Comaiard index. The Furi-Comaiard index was 15.6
